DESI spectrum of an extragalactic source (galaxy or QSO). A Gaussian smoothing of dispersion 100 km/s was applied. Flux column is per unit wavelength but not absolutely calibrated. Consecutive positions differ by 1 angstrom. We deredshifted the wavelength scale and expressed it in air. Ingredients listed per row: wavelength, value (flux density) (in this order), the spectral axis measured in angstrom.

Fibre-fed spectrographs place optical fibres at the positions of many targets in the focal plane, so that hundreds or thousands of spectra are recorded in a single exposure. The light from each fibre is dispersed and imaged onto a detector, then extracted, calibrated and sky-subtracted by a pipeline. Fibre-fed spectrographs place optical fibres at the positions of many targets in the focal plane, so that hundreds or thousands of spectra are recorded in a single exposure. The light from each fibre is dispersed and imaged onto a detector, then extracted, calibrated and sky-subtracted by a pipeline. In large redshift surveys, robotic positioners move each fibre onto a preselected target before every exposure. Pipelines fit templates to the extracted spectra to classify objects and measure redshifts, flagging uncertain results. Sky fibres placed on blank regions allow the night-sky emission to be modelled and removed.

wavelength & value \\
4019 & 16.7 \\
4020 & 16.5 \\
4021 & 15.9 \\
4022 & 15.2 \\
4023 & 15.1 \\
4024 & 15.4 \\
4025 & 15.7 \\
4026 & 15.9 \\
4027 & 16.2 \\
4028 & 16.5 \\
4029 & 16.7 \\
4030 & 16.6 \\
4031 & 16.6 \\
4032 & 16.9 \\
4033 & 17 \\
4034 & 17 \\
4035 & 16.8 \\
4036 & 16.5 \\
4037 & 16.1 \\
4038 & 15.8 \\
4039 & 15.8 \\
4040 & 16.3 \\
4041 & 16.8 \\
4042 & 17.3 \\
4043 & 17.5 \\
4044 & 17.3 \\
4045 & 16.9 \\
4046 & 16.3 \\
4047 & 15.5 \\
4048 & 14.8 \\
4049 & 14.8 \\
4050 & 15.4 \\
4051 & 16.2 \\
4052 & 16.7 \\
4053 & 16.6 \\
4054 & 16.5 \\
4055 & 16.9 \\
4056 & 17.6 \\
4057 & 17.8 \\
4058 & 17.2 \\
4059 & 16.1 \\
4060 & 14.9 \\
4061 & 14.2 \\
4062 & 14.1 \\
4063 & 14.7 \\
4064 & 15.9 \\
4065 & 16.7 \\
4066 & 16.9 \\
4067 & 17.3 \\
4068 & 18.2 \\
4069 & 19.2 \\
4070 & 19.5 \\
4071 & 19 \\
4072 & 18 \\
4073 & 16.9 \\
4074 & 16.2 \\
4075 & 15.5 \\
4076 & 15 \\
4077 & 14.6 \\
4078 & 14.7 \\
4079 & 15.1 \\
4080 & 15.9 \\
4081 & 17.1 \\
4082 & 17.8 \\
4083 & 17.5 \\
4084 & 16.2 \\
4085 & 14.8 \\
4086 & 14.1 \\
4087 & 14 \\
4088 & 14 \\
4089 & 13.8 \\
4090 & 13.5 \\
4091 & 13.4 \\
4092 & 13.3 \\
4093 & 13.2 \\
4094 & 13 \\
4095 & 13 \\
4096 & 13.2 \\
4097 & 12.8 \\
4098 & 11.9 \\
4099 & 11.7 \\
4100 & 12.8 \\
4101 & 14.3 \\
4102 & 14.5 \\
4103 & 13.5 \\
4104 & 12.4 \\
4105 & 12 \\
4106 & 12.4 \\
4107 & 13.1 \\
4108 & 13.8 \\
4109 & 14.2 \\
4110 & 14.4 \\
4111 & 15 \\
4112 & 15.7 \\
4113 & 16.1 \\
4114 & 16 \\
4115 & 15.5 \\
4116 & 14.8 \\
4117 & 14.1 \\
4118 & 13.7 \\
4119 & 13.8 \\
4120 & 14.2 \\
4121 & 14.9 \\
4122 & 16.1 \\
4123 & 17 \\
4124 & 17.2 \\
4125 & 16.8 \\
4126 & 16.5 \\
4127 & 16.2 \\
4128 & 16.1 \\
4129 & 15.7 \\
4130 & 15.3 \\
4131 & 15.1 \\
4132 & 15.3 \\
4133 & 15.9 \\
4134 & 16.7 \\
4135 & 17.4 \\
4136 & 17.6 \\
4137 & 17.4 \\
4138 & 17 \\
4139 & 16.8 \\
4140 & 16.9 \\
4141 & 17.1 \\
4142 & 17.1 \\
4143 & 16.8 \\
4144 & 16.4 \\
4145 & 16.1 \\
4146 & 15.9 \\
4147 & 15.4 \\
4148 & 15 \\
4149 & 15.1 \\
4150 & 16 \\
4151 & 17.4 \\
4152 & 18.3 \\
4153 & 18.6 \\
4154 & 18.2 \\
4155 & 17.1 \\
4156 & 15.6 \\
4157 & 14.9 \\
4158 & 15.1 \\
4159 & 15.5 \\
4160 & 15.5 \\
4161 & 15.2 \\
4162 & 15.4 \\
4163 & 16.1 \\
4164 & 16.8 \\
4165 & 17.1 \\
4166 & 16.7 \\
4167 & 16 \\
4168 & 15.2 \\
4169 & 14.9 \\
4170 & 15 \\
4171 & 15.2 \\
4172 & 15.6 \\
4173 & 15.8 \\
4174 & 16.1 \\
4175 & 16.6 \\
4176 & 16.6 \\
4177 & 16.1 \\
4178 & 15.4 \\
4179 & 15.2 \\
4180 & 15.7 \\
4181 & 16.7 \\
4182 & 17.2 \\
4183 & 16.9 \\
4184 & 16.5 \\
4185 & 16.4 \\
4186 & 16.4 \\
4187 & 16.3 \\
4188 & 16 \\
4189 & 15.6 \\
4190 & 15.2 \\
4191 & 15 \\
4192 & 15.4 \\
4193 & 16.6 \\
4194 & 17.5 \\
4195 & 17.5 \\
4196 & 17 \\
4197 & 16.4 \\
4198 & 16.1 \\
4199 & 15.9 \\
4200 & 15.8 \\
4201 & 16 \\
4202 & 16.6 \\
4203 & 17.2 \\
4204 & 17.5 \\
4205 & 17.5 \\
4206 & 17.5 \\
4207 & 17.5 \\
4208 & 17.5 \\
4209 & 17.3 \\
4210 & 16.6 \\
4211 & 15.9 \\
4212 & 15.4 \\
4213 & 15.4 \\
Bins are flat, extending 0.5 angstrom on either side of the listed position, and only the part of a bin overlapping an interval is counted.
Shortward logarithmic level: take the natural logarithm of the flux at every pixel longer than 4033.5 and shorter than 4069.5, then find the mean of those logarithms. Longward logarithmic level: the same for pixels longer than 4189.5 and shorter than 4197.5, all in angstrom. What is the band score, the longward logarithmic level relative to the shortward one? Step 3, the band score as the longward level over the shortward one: 1.00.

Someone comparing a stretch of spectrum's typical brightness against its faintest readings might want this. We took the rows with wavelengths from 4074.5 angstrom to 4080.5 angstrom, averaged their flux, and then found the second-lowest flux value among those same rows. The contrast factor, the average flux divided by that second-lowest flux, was 1.03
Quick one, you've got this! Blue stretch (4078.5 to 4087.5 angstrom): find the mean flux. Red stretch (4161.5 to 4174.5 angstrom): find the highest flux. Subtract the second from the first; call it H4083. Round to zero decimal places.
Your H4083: -1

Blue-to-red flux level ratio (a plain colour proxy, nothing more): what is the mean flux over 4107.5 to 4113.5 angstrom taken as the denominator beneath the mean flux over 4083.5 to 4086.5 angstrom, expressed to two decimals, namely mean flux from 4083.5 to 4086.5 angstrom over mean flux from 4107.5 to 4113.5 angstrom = 1.01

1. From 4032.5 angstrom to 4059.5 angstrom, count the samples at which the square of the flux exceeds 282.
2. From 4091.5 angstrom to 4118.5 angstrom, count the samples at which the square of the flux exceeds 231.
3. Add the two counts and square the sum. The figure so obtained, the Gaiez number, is 256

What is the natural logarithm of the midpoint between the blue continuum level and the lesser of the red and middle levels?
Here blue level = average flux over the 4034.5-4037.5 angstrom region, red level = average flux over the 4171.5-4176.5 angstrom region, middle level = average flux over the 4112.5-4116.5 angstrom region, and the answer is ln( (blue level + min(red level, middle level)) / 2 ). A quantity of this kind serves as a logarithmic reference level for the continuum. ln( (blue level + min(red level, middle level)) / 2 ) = 2.77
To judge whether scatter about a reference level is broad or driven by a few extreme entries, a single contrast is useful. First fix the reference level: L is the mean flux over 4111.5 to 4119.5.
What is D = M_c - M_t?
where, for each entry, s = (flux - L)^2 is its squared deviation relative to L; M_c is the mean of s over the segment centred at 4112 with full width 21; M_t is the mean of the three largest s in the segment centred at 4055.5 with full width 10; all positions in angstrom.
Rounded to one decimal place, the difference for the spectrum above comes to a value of -4.8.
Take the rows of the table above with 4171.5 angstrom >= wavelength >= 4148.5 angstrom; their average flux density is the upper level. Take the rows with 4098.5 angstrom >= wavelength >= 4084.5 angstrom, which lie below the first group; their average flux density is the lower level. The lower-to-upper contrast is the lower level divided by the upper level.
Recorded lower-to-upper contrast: 0.83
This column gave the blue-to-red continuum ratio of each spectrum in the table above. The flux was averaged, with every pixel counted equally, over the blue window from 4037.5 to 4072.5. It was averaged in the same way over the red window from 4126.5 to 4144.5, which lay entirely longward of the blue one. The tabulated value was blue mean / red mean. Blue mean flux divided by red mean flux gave 1.01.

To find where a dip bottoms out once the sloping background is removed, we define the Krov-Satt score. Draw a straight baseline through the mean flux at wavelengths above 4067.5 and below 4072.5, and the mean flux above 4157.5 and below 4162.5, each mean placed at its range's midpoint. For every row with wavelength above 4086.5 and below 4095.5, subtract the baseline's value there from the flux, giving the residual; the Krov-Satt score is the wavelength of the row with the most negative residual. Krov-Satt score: 4094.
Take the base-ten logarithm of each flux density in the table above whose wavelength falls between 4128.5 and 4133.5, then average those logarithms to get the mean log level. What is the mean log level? 1.19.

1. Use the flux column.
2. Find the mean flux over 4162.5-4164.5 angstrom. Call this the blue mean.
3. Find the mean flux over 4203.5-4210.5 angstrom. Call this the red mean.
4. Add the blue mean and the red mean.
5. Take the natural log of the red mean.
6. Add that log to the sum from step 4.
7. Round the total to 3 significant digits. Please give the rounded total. 36.6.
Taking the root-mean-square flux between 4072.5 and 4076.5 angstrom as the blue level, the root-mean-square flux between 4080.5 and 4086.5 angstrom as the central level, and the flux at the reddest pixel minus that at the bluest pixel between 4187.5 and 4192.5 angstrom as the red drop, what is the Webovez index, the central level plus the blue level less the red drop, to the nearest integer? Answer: 33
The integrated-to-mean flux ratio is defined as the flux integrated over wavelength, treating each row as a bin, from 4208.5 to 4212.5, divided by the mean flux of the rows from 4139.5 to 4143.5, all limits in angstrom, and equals 3.84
